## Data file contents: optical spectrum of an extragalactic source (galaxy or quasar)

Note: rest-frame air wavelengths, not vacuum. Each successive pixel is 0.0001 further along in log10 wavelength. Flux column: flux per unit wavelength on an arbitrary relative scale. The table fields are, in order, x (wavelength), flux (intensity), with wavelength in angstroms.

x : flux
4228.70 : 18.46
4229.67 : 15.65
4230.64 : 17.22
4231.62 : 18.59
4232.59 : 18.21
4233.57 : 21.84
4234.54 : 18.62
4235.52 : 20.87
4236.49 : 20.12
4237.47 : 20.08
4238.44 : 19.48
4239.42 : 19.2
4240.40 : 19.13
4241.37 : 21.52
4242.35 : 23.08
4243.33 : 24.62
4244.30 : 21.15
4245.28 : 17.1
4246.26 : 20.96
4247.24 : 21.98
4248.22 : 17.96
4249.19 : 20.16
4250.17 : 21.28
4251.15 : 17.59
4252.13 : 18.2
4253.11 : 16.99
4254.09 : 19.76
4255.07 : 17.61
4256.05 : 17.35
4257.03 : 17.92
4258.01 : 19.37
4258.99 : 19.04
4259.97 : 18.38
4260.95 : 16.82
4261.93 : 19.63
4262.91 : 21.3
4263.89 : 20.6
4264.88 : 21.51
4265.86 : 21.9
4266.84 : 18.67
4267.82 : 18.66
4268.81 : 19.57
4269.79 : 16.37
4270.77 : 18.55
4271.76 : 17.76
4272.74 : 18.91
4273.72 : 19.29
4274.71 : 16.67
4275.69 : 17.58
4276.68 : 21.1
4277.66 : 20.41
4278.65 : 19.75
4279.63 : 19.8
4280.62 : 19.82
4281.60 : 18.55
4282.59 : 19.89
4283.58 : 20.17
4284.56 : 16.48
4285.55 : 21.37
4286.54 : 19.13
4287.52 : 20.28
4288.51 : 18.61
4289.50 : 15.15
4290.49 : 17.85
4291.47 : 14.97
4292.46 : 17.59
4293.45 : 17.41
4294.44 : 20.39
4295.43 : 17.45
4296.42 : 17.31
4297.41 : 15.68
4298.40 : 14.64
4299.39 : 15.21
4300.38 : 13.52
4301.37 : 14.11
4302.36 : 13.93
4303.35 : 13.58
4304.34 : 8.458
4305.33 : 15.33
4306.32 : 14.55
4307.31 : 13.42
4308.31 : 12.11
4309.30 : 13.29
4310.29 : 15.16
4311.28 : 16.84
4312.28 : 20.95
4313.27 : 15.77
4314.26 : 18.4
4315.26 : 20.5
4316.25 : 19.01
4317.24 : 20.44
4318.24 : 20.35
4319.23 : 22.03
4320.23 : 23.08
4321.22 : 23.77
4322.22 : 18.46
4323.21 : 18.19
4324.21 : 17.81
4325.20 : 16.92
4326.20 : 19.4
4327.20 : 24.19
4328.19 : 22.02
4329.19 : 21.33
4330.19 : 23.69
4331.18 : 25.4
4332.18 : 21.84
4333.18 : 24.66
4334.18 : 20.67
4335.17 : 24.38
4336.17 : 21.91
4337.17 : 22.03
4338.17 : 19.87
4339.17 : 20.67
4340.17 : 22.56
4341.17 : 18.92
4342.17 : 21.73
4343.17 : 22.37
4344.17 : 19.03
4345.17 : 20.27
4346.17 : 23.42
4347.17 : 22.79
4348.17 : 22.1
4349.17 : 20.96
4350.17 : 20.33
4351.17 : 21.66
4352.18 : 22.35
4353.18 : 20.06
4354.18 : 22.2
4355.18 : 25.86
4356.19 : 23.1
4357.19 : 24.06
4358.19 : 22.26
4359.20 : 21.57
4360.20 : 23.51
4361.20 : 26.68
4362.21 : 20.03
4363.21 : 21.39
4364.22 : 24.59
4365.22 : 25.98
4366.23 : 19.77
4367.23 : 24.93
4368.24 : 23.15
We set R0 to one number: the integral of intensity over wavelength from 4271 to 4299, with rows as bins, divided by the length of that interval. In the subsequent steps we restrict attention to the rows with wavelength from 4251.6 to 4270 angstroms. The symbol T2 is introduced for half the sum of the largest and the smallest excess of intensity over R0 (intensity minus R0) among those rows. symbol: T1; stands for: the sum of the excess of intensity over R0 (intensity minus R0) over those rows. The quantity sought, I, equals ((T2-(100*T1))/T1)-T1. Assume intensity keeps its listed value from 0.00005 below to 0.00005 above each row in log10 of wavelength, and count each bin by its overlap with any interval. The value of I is -111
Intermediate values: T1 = 11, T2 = 0.8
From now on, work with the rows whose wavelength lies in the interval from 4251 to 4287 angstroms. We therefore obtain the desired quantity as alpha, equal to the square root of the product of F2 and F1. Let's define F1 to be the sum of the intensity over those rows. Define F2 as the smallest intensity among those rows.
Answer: 107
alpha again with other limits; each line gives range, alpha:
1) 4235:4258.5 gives 90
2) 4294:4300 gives 38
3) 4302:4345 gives 84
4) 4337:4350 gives 72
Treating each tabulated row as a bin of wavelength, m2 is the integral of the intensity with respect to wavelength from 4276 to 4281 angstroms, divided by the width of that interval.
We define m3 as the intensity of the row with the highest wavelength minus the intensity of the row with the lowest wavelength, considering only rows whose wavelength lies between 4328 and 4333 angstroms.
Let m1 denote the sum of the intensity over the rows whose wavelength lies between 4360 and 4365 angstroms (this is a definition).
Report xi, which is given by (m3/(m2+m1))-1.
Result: -1.00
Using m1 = 116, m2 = 20.1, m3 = 0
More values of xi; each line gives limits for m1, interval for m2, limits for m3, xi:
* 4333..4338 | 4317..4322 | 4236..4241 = -1.01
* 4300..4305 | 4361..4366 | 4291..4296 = -0.97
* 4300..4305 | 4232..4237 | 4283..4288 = -1.00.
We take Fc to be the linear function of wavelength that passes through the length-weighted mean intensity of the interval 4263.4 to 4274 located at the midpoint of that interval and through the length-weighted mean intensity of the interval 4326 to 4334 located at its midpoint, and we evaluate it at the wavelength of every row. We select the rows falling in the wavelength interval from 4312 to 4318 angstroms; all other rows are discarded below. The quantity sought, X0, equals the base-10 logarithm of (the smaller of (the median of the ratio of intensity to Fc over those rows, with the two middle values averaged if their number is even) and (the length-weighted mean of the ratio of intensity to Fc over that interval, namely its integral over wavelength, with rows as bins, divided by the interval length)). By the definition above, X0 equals -0.06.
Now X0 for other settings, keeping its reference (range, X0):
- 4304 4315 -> -0.16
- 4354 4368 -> -0.02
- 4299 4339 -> -0.08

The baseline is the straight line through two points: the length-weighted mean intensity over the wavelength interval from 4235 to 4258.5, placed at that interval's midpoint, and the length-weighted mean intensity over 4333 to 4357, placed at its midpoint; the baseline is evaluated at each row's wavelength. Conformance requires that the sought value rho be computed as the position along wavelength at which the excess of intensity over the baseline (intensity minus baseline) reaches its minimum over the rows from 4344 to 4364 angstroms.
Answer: 4344.17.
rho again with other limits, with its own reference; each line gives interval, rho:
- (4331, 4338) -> 4334.18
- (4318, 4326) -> 4325.20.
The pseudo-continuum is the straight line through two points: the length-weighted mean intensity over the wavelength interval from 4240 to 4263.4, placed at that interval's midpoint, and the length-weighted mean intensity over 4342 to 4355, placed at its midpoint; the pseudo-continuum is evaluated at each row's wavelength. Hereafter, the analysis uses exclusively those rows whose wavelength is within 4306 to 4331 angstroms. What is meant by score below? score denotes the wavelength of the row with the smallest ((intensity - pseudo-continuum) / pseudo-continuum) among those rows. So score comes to 4308.31 angstroms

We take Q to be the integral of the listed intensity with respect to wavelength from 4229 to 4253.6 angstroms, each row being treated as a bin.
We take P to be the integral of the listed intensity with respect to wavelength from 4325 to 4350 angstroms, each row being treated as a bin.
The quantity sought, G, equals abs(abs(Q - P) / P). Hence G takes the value 0.11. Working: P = 544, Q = 484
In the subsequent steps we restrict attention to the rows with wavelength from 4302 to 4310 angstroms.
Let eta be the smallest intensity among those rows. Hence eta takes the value 8.458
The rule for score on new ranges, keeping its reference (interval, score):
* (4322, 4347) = 4325.20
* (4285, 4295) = 4291.47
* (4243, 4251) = 4245.28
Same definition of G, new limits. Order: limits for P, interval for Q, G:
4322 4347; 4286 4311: 0.27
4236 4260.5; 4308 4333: 0.03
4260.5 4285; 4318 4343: 0.14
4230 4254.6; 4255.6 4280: 0.04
